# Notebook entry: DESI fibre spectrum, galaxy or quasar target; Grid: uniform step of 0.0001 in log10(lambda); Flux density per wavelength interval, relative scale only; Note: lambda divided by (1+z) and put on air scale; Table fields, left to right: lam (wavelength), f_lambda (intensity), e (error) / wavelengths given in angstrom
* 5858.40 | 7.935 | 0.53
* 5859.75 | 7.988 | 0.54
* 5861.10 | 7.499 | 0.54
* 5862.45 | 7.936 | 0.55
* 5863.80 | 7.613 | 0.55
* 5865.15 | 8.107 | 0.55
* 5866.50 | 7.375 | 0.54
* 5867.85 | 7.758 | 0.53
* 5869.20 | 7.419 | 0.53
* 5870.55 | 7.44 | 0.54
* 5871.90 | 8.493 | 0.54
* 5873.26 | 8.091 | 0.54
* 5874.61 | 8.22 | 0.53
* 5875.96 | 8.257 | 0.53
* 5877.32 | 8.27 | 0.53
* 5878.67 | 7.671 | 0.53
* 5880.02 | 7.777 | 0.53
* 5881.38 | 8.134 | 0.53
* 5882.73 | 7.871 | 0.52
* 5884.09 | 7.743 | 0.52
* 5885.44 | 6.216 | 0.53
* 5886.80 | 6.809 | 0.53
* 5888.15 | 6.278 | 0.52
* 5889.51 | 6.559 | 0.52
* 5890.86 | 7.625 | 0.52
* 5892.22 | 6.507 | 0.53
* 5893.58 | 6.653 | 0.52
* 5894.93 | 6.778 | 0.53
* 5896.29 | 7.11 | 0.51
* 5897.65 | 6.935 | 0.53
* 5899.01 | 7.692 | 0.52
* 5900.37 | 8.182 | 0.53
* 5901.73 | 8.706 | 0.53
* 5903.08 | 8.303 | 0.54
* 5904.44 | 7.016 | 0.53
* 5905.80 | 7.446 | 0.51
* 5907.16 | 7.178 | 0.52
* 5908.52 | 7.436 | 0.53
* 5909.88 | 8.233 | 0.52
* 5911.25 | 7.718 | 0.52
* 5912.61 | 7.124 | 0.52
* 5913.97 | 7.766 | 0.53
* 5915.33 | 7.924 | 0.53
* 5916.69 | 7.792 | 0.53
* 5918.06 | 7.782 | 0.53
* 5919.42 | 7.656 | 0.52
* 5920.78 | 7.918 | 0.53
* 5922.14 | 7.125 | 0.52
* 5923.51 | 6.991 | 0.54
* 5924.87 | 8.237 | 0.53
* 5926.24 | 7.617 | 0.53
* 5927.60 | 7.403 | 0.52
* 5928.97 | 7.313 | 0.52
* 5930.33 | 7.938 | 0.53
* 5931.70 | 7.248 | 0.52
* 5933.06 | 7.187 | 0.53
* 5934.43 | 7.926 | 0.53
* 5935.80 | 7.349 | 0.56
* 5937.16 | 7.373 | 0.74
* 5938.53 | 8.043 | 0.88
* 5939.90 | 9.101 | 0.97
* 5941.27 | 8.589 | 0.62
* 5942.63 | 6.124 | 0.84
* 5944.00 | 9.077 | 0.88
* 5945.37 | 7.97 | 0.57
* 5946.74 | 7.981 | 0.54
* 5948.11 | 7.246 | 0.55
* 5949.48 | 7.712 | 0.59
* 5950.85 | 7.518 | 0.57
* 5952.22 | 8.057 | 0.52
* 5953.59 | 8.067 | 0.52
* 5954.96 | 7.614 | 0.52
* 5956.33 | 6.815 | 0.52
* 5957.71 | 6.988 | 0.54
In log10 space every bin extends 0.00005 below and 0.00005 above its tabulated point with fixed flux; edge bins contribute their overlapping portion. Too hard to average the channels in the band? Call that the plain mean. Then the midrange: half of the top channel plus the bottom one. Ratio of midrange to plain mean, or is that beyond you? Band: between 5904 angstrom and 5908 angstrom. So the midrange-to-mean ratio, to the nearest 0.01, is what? 1.00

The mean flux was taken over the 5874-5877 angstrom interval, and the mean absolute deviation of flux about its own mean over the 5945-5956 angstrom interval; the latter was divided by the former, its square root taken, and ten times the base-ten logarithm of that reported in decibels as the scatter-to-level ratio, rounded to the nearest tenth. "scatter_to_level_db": -7.6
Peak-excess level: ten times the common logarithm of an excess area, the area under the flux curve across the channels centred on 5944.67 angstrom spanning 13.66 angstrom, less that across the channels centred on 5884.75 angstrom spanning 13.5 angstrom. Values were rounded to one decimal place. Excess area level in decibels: 10.1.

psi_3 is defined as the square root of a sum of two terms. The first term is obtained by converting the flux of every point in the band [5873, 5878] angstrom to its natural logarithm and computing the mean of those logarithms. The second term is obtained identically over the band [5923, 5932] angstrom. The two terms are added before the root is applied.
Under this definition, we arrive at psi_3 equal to 2.03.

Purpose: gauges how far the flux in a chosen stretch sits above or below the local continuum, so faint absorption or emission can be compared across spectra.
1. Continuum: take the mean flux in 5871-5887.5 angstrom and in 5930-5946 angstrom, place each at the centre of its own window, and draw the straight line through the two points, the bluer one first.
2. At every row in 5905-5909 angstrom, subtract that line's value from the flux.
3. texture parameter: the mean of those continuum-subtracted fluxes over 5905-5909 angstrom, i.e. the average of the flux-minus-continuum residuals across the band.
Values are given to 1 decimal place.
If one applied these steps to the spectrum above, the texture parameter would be -0.5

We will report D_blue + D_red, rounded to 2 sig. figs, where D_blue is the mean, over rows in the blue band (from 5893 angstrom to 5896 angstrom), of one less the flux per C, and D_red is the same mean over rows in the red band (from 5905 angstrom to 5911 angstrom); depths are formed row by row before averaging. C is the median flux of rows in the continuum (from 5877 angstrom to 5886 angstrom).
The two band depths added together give 0.16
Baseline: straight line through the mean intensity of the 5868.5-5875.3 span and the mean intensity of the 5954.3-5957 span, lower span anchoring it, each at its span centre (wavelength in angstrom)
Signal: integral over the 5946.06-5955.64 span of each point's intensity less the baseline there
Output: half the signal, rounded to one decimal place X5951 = 2.3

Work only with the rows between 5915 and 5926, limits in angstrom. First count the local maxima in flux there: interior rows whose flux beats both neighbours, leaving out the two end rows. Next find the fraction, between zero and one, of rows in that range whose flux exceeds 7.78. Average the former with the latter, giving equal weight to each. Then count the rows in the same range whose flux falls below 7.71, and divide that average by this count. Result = 0.27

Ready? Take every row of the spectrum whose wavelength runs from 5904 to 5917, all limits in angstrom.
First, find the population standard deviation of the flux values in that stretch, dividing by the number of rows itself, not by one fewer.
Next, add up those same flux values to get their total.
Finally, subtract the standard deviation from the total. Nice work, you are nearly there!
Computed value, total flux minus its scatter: 75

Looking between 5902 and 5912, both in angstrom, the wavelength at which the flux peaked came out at 5903.08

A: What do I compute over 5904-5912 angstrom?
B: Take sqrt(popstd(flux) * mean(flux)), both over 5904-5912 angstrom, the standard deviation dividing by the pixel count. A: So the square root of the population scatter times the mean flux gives 1.72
